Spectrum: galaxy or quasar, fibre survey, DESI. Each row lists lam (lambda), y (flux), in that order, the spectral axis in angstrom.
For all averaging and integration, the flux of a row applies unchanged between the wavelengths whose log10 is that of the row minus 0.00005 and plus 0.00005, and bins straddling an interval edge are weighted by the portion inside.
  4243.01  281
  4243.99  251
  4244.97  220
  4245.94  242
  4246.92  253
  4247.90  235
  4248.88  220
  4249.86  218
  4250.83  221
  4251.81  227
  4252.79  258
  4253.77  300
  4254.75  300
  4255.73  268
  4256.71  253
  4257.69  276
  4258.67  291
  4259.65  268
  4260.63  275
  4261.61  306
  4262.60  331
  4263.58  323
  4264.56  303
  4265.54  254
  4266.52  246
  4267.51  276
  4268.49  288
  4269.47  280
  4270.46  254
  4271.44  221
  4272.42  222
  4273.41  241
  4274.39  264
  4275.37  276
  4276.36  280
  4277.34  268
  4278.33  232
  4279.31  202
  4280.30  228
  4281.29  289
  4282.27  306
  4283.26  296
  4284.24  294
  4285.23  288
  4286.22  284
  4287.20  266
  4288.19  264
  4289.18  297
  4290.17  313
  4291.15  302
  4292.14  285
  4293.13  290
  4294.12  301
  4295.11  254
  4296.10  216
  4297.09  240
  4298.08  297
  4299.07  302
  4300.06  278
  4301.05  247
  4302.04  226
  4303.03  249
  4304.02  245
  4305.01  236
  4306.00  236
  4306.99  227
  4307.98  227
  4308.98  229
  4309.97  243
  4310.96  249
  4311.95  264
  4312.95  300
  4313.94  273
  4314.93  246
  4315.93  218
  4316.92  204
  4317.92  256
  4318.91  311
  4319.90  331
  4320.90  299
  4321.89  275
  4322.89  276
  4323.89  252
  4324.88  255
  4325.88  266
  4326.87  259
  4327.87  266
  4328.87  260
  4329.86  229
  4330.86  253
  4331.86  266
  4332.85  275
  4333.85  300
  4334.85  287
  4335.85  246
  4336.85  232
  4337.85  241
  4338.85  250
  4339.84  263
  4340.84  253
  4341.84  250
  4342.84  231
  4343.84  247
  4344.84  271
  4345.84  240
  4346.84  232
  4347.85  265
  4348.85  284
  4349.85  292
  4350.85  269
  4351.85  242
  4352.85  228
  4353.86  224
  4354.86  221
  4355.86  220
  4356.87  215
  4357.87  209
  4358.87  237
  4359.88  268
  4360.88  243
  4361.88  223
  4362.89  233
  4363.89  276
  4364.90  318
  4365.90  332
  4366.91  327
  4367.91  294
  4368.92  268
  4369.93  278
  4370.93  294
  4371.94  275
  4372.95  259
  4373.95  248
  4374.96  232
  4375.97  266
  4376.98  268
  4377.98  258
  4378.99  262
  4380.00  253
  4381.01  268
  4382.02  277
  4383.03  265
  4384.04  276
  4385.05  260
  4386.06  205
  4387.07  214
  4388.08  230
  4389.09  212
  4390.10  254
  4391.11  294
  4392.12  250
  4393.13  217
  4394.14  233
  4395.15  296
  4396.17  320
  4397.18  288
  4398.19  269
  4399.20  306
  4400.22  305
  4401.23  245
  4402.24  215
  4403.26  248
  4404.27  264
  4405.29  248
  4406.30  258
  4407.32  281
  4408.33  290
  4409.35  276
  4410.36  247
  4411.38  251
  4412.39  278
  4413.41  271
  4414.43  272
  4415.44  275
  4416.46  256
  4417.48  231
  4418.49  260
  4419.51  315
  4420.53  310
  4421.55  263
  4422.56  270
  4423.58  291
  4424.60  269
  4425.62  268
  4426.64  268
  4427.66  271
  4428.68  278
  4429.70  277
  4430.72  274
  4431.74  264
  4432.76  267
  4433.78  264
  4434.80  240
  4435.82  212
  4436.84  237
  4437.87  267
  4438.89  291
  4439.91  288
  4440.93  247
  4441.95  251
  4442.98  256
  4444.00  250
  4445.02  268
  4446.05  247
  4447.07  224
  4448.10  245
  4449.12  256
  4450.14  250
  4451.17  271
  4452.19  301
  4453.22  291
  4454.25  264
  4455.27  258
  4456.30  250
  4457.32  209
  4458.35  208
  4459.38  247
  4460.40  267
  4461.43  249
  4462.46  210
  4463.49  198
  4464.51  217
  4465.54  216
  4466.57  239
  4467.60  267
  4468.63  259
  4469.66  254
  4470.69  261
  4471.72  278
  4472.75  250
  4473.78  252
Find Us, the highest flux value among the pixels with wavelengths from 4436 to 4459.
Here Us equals 301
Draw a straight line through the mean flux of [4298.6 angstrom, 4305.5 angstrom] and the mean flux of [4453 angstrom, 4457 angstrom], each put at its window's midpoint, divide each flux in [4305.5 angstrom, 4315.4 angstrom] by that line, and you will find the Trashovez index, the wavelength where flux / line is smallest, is 4307.98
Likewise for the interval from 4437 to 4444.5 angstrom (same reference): 4440.93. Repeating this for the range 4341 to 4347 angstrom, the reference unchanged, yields 4342.84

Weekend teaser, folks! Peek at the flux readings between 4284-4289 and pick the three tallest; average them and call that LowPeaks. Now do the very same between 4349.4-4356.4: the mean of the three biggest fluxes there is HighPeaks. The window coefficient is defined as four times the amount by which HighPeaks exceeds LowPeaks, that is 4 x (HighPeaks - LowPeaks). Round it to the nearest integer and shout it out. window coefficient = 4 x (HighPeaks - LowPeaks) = -84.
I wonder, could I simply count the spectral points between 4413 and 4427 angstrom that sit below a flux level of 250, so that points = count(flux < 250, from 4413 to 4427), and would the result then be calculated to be 1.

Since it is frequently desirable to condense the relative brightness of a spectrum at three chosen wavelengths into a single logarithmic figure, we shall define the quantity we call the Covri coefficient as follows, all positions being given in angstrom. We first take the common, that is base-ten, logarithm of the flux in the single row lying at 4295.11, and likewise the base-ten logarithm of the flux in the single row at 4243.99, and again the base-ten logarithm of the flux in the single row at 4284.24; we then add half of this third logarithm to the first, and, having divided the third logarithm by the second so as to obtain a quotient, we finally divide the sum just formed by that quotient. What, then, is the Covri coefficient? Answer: 3.54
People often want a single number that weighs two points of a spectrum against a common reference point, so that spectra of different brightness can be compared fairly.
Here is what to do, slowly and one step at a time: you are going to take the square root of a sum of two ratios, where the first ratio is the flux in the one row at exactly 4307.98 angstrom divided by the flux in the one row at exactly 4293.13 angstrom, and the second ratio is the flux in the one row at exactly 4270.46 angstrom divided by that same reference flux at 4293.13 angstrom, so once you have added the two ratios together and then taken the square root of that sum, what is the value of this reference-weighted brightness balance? 1.29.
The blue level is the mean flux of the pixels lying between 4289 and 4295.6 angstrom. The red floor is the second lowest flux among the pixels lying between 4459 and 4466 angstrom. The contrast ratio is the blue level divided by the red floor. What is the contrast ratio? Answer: 1.4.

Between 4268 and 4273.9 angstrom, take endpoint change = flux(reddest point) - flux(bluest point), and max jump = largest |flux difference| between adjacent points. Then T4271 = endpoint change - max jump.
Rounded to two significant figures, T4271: -80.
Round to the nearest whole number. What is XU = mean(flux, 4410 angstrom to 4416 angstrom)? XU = 266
